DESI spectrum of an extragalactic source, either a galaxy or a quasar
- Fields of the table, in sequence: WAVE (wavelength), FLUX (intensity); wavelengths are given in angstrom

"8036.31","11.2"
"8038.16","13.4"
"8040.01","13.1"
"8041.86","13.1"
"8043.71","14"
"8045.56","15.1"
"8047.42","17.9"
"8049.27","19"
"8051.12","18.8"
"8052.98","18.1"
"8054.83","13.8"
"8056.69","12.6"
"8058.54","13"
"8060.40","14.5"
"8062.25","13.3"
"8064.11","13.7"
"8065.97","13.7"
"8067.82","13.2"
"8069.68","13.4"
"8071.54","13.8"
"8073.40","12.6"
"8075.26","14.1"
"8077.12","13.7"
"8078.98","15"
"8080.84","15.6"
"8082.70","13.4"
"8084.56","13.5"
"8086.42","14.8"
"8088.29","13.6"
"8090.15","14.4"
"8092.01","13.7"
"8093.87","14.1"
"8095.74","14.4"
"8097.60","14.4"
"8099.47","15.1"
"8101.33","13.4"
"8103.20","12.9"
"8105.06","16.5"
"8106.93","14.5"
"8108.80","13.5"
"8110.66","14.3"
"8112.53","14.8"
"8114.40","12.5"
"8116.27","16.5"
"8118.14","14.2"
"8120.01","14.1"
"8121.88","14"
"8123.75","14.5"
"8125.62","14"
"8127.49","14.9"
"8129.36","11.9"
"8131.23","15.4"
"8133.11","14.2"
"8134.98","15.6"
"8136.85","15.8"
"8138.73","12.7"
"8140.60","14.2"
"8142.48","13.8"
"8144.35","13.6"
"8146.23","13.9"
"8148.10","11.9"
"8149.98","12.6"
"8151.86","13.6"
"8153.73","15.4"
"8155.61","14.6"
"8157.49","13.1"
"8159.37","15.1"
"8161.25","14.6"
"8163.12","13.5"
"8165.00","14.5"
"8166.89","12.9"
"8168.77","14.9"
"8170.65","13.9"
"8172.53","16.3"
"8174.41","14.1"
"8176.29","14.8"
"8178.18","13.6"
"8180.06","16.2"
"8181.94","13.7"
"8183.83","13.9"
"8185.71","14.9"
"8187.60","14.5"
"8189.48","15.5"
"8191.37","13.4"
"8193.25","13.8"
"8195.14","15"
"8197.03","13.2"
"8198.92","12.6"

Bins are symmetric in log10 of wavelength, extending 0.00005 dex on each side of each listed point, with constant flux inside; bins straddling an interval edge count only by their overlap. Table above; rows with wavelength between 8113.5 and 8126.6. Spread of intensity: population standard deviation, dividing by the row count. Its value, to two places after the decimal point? 1.09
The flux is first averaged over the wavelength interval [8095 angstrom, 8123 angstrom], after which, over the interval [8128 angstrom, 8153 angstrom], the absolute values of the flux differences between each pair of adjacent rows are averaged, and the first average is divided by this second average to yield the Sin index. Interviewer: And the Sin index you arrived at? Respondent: 11.1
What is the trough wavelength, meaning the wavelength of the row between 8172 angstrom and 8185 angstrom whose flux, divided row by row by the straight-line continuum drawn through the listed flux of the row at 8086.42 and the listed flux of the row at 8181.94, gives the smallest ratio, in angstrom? 8178.18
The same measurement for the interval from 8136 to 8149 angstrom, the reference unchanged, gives 8148.10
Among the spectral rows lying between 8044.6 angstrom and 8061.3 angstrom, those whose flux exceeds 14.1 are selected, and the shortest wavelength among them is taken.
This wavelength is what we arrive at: 8045.56 angstrom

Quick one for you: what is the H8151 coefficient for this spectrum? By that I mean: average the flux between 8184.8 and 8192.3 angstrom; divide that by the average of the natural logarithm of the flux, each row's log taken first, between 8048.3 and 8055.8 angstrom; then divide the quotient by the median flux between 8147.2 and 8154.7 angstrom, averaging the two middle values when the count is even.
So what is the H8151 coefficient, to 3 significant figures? 0.390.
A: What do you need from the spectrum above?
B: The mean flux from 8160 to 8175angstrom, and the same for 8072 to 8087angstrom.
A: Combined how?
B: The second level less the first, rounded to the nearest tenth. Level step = -0.3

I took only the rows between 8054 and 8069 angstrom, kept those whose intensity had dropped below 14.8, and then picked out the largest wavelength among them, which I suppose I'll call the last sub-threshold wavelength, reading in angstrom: 8067.82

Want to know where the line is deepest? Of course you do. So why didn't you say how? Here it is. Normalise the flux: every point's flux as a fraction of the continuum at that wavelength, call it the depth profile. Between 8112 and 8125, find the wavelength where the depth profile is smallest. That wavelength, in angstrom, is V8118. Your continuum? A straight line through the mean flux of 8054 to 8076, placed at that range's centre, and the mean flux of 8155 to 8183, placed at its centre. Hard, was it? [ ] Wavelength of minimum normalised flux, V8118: 8114.40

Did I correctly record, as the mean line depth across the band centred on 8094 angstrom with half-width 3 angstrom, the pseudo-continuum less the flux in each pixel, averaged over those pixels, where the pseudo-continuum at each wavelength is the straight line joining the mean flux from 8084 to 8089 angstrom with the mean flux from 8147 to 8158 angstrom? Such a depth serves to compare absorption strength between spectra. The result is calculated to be -0.1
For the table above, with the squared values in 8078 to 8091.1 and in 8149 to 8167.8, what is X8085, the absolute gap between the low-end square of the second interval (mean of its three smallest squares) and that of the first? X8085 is 17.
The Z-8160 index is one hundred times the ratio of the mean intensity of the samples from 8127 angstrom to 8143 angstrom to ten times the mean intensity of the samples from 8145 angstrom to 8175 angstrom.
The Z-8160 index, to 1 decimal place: 10.2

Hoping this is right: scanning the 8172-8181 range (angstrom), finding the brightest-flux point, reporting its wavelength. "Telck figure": 8172.53 angstrom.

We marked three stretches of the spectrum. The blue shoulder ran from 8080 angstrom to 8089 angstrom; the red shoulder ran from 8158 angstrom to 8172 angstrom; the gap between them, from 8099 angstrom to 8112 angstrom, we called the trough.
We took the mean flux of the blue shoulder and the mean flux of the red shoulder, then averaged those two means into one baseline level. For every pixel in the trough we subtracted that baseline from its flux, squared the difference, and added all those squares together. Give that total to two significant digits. 9.0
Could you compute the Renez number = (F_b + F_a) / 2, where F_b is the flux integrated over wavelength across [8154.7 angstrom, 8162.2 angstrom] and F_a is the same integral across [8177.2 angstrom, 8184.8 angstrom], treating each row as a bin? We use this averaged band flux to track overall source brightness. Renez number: 108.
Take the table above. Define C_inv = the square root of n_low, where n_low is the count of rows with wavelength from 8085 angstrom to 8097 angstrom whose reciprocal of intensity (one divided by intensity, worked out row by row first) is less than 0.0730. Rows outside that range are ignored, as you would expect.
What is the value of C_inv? 2.2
